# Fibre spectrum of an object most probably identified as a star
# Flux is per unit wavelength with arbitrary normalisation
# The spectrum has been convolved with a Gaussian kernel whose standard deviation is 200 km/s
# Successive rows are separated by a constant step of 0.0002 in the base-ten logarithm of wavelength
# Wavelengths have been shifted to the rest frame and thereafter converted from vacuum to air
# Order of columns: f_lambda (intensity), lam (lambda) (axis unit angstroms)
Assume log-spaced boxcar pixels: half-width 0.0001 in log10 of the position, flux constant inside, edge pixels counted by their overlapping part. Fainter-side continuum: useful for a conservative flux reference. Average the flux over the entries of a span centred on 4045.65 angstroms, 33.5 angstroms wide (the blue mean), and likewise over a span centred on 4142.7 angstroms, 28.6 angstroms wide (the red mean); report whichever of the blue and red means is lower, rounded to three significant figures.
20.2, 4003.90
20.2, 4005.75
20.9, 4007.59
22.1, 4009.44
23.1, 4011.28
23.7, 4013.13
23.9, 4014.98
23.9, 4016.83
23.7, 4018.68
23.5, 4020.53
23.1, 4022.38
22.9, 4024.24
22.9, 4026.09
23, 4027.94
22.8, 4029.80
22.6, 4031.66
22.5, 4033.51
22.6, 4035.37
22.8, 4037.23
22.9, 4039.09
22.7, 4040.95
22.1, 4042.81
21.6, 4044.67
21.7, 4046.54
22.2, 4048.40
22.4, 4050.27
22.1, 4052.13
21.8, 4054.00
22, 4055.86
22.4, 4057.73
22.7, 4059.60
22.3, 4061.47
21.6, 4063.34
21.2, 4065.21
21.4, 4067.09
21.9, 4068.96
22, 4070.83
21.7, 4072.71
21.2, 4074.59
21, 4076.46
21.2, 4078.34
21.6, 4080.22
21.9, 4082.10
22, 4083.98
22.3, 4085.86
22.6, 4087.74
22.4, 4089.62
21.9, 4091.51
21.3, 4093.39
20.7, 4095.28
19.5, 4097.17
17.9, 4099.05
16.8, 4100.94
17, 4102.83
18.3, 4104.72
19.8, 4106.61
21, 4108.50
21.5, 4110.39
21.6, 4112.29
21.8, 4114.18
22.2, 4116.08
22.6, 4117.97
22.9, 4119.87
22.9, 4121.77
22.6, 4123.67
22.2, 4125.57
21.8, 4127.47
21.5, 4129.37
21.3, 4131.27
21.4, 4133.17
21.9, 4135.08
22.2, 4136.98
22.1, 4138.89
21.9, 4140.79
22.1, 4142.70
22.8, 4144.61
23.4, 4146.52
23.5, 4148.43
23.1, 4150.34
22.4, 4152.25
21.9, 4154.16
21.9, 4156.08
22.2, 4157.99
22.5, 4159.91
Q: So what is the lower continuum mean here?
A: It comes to 22.2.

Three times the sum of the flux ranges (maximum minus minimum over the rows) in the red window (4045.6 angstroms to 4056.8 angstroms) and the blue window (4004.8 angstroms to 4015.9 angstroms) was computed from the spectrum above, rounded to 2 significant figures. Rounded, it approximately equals 13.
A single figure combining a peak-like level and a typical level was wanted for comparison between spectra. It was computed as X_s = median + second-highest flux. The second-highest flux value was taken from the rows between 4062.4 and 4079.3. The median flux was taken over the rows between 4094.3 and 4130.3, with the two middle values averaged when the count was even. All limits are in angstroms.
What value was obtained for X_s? 43.4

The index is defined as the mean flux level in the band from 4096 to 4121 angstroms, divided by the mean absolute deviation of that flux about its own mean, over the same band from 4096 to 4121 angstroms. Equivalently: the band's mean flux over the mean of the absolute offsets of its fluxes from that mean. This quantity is 11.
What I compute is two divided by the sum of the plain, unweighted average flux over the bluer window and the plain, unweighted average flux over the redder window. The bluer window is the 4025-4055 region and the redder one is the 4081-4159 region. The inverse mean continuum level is 0.0455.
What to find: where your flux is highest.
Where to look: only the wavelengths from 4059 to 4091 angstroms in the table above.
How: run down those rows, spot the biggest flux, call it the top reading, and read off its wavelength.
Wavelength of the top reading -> 4059.60 angstroms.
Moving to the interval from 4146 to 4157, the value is 4148.43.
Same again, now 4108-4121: 4119.87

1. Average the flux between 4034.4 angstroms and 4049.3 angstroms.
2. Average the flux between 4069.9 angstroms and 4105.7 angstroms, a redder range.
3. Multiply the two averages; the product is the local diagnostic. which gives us 462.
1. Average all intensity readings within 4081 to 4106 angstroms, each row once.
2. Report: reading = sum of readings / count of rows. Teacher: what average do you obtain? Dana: 20.4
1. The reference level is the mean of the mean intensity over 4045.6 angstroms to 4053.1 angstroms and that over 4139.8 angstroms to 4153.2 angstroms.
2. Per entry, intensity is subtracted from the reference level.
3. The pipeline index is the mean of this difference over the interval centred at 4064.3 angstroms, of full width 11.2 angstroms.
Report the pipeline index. 0.57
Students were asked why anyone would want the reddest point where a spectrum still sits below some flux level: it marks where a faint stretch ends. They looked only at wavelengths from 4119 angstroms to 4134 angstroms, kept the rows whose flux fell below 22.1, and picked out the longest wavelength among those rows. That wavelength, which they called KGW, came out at 4133.17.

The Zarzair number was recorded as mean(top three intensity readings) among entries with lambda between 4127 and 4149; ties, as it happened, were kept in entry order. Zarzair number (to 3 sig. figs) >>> 23.2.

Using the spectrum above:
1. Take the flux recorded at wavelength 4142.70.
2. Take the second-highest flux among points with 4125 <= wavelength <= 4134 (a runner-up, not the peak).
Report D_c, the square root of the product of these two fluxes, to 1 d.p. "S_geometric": 21.9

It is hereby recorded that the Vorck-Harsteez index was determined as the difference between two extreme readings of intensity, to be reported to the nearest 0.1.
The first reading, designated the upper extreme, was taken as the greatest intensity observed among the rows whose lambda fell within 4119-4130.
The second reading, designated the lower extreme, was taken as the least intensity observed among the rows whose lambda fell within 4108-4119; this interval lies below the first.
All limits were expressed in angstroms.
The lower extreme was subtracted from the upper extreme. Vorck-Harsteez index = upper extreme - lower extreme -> 1.9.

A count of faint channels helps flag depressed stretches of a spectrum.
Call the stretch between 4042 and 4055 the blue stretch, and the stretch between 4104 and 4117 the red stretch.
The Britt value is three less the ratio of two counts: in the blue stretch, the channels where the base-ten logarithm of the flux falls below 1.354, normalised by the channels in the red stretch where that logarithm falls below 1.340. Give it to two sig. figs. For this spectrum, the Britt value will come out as 1.8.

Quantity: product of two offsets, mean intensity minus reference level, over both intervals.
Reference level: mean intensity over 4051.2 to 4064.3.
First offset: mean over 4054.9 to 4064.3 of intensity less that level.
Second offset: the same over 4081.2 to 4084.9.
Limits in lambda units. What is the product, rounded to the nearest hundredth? -0.01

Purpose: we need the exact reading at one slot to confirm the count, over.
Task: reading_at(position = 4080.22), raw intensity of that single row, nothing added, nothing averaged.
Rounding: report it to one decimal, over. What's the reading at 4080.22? 21.6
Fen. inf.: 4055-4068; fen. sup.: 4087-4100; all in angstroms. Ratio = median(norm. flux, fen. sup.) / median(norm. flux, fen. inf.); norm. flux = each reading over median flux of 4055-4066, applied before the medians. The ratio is 0.968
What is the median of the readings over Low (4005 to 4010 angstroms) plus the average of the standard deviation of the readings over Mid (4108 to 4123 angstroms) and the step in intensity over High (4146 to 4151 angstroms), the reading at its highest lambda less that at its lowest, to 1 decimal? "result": 21.1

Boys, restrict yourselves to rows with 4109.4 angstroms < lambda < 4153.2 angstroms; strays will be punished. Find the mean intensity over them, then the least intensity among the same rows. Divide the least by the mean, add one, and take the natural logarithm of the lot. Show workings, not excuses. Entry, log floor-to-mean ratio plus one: 0.672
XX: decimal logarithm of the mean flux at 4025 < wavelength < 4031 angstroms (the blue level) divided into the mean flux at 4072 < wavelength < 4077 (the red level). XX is -0.031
